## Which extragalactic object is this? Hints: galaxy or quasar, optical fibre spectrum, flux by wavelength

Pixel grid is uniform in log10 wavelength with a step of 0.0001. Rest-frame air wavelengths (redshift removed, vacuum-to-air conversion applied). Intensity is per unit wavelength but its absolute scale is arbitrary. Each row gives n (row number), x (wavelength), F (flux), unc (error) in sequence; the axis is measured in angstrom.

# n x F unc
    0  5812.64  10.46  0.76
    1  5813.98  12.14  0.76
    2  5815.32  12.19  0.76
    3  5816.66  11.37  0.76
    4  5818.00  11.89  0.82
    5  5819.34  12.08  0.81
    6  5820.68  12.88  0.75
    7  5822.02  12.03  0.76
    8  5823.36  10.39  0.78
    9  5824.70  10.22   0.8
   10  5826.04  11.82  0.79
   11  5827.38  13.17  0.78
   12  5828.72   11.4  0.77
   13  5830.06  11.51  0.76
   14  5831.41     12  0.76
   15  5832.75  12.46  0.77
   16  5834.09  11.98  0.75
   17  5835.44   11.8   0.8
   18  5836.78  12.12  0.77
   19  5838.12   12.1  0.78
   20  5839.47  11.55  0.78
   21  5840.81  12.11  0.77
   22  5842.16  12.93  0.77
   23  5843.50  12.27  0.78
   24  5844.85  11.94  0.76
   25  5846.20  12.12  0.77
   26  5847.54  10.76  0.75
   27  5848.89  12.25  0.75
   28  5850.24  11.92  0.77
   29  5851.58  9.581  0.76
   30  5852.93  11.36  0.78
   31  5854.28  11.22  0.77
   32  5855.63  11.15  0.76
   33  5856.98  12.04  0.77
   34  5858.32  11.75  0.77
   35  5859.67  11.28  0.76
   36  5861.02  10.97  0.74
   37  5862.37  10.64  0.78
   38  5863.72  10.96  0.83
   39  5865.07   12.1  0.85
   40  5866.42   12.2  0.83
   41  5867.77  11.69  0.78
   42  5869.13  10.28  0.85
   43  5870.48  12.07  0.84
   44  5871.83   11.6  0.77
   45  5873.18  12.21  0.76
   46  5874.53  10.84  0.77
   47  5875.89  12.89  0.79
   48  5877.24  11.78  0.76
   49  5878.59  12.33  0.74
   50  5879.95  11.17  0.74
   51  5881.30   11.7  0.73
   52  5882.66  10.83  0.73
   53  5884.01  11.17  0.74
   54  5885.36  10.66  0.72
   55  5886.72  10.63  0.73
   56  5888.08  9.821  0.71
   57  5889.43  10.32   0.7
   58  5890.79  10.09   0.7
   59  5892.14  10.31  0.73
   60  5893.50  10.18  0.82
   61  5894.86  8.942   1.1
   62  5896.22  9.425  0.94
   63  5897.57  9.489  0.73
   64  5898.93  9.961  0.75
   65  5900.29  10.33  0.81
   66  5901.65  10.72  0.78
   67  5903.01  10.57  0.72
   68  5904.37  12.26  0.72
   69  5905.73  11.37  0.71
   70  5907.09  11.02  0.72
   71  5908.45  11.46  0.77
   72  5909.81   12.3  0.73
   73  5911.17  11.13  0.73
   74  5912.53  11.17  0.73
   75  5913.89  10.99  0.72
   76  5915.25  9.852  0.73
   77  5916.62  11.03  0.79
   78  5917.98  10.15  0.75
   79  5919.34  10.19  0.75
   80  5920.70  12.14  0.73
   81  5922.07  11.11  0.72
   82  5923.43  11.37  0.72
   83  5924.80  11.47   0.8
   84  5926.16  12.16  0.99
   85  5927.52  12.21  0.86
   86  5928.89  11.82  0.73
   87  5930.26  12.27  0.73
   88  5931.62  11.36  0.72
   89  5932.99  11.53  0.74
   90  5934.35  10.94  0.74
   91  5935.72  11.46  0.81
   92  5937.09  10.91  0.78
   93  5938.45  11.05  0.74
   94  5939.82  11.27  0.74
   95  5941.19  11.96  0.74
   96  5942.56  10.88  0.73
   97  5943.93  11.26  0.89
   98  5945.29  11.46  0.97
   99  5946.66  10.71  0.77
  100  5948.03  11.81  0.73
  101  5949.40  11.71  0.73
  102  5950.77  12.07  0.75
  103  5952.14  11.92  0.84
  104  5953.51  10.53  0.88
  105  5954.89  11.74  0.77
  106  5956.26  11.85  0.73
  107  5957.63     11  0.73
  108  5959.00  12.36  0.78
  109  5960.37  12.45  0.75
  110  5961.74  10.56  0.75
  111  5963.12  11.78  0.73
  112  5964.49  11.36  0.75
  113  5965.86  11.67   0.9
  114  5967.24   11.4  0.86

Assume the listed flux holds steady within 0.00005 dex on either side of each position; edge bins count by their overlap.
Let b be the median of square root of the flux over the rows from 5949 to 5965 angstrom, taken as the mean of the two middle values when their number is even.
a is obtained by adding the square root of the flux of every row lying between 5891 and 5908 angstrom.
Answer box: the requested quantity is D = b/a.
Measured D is 0.089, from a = 38.6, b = 3.43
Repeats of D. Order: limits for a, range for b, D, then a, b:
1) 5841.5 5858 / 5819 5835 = 0.085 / 40.9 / 3.46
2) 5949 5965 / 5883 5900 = 0.078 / 40.9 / 3.18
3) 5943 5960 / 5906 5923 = 0.082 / 40.7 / 3.33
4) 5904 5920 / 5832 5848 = 0.087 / 39.9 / 3.48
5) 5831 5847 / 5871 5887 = 0.081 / 41.8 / 3.37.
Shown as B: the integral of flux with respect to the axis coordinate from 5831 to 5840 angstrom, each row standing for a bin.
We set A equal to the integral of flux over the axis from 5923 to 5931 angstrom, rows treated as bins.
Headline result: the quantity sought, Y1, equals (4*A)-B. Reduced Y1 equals 273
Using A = 95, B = 108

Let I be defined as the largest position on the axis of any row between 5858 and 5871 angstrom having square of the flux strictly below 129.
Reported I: 5869.13 angstrom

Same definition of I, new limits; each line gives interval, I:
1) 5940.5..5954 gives 5953.51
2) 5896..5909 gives 5907.09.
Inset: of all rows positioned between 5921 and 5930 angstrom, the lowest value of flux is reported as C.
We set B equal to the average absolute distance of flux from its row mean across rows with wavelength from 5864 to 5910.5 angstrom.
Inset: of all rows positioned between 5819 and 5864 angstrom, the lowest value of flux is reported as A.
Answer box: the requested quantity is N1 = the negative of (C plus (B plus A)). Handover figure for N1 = -21.5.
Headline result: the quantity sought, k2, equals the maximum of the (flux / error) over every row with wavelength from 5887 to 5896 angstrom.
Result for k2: 14.7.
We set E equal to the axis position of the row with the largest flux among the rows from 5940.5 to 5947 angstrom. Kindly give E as 5941.19 angstrom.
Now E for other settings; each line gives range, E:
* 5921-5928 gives 5927.52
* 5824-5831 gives 5827.38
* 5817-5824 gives 5820.68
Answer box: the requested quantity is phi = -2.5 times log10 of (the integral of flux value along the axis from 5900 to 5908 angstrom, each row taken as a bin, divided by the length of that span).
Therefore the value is -2.61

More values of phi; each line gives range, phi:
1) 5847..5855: -2.62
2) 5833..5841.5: -2.70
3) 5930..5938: -2.64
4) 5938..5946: -2.63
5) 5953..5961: -2.67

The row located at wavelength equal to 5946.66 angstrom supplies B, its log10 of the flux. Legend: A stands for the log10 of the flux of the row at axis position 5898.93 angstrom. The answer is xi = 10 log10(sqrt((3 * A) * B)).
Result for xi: 2.45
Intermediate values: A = 1.00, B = 1.03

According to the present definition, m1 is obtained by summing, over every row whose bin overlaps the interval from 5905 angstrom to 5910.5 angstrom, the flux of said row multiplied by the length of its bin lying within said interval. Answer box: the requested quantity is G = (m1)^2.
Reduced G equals 4033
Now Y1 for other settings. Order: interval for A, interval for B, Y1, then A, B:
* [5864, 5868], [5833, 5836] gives 155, 48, 36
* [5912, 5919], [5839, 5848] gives 189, 74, 108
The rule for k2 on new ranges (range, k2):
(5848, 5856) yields 16.3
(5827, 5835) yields 16.9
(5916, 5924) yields 16.6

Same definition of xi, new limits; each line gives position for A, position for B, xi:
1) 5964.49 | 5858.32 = 2.65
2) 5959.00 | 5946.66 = 2.64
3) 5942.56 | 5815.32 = 2.64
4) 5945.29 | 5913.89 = 2.60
